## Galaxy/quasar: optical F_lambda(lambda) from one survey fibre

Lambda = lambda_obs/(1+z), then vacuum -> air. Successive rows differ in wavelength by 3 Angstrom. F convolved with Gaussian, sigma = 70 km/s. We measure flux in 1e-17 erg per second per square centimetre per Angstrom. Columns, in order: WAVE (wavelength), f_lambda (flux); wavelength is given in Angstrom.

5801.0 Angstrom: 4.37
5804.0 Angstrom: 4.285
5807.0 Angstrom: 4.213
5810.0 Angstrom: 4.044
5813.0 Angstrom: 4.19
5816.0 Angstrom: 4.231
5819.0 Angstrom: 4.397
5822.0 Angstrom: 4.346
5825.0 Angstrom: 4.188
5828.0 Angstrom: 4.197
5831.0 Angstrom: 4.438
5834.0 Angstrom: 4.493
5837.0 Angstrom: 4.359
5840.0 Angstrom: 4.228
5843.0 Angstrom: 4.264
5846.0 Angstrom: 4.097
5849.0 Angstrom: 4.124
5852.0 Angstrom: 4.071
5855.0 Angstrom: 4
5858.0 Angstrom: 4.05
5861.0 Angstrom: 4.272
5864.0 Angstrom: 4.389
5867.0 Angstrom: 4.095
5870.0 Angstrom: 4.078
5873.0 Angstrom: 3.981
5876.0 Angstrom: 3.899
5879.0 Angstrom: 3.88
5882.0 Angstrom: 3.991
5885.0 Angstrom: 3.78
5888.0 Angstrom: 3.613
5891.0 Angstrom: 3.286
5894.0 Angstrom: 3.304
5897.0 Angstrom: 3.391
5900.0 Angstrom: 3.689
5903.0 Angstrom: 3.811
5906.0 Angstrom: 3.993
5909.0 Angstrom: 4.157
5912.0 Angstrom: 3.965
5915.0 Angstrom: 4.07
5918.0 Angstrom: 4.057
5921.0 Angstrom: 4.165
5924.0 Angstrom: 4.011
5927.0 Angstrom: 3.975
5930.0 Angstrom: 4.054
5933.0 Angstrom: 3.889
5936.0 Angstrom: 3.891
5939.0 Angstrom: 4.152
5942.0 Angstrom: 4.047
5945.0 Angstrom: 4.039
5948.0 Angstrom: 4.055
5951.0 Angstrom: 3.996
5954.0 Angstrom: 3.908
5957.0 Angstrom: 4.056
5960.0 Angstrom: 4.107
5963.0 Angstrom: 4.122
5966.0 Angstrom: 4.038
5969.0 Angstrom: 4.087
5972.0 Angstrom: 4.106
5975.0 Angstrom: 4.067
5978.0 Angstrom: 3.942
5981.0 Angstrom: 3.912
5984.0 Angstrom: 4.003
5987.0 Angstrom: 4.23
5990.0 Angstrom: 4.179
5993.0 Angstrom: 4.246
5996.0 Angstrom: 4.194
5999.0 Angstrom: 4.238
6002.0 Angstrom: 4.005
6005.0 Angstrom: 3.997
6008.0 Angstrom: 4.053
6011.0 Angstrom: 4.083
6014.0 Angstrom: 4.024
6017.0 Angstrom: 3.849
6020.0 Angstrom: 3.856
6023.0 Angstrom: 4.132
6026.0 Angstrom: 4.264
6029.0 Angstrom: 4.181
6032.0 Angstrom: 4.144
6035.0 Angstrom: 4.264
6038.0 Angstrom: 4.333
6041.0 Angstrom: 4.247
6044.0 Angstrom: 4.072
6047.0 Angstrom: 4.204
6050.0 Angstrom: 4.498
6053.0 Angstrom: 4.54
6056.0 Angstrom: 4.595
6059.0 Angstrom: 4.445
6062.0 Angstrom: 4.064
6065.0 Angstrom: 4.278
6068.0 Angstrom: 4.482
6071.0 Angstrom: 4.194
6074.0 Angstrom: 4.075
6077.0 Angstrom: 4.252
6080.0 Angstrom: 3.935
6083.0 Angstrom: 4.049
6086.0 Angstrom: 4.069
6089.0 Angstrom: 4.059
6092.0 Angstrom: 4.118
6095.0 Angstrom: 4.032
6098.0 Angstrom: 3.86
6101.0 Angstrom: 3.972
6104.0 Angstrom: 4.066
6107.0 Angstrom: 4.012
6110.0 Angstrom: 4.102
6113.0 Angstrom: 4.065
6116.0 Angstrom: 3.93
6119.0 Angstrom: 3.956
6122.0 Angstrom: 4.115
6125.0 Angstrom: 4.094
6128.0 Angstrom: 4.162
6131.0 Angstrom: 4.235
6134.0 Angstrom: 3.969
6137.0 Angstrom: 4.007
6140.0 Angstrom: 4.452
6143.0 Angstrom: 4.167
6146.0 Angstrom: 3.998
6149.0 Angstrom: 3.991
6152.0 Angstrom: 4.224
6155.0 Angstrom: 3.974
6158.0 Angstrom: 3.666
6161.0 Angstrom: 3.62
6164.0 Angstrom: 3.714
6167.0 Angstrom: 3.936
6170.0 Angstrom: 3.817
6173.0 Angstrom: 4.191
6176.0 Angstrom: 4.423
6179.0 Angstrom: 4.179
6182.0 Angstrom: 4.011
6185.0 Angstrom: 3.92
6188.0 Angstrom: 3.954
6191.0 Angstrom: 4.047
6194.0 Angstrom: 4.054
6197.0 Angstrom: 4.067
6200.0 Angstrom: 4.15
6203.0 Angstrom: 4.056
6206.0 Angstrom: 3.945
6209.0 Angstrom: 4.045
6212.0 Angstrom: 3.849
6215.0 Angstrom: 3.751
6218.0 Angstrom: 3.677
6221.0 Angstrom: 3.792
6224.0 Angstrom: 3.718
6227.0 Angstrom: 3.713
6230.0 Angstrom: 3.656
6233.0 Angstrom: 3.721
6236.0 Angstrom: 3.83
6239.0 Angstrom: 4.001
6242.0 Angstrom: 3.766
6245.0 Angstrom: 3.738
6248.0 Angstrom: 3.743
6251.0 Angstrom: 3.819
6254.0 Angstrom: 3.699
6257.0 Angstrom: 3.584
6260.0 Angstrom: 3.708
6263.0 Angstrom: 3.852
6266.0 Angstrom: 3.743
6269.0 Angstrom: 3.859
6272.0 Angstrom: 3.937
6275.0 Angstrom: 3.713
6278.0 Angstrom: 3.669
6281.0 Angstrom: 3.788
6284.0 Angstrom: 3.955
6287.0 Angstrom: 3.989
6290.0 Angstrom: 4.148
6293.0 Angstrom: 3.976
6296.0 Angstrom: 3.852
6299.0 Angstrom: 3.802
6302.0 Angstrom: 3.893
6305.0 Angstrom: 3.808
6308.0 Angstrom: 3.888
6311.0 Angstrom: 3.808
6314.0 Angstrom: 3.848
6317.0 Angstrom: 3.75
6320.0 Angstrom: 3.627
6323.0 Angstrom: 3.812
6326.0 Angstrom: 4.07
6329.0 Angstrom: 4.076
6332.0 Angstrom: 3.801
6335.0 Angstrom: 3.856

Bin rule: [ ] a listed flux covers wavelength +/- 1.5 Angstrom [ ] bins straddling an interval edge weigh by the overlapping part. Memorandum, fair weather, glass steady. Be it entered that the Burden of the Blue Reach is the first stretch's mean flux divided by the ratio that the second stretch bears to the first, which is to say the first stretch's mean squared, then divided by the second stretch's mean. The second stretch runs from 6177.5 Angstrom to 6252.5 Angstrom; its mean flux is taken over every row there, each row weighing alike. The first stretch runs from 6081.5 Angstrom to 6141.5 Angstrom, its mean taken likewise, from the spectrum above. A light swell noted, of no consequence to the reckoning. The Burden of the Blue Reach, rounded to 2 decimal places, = 4.25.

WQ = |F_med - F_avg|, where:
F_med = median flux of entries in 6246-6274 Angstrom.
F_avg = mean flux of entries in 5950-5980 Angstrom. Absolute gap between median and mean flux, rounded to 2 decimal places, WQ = 0.30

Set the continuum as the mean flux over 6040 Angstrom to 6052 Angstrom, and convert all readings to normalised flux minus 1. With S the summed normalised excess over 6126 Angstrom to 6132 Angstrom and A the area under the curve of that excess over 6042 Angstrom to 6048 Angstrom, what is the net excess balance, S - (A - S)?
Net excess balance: 0.11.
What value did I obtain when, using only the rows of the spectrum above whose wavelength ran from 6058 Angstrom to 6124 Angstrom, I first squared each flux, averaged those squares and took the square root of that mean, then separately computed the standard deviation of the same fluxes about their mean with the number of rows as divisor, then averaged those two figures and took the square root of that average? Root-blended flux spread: 1.46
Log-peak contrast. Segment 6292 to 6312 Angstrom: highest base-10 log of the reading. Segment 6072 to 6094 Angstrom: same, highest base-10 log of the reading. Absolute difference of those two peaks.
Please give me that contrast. 0.029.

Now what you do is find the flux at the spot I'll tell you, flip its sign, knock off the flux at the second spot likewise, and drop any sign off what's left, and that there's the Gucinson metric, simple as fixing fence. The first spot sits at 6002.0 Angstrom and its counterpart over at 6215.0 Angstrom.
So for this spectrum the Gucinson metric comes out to 7.8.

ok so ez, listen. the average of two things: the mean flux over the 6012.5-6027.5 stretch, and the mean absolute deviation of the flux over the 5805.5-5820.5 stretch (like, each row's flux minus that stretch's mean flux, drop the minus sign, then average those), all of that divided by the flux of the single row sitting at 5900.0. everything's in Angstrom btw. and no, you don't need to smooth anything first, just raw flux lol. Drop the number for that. 0.556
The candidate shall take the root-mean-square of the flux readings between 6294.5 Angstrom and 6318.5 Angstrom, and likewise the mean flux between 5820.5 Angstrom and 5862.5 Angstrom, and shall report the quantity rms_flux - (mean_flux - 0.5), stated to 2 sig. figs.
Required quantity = 0.11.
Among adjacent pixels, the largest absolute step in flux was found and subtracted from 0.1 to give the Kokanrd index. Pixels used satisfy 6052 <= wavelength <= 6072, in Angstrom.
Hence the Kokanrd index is -0.281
